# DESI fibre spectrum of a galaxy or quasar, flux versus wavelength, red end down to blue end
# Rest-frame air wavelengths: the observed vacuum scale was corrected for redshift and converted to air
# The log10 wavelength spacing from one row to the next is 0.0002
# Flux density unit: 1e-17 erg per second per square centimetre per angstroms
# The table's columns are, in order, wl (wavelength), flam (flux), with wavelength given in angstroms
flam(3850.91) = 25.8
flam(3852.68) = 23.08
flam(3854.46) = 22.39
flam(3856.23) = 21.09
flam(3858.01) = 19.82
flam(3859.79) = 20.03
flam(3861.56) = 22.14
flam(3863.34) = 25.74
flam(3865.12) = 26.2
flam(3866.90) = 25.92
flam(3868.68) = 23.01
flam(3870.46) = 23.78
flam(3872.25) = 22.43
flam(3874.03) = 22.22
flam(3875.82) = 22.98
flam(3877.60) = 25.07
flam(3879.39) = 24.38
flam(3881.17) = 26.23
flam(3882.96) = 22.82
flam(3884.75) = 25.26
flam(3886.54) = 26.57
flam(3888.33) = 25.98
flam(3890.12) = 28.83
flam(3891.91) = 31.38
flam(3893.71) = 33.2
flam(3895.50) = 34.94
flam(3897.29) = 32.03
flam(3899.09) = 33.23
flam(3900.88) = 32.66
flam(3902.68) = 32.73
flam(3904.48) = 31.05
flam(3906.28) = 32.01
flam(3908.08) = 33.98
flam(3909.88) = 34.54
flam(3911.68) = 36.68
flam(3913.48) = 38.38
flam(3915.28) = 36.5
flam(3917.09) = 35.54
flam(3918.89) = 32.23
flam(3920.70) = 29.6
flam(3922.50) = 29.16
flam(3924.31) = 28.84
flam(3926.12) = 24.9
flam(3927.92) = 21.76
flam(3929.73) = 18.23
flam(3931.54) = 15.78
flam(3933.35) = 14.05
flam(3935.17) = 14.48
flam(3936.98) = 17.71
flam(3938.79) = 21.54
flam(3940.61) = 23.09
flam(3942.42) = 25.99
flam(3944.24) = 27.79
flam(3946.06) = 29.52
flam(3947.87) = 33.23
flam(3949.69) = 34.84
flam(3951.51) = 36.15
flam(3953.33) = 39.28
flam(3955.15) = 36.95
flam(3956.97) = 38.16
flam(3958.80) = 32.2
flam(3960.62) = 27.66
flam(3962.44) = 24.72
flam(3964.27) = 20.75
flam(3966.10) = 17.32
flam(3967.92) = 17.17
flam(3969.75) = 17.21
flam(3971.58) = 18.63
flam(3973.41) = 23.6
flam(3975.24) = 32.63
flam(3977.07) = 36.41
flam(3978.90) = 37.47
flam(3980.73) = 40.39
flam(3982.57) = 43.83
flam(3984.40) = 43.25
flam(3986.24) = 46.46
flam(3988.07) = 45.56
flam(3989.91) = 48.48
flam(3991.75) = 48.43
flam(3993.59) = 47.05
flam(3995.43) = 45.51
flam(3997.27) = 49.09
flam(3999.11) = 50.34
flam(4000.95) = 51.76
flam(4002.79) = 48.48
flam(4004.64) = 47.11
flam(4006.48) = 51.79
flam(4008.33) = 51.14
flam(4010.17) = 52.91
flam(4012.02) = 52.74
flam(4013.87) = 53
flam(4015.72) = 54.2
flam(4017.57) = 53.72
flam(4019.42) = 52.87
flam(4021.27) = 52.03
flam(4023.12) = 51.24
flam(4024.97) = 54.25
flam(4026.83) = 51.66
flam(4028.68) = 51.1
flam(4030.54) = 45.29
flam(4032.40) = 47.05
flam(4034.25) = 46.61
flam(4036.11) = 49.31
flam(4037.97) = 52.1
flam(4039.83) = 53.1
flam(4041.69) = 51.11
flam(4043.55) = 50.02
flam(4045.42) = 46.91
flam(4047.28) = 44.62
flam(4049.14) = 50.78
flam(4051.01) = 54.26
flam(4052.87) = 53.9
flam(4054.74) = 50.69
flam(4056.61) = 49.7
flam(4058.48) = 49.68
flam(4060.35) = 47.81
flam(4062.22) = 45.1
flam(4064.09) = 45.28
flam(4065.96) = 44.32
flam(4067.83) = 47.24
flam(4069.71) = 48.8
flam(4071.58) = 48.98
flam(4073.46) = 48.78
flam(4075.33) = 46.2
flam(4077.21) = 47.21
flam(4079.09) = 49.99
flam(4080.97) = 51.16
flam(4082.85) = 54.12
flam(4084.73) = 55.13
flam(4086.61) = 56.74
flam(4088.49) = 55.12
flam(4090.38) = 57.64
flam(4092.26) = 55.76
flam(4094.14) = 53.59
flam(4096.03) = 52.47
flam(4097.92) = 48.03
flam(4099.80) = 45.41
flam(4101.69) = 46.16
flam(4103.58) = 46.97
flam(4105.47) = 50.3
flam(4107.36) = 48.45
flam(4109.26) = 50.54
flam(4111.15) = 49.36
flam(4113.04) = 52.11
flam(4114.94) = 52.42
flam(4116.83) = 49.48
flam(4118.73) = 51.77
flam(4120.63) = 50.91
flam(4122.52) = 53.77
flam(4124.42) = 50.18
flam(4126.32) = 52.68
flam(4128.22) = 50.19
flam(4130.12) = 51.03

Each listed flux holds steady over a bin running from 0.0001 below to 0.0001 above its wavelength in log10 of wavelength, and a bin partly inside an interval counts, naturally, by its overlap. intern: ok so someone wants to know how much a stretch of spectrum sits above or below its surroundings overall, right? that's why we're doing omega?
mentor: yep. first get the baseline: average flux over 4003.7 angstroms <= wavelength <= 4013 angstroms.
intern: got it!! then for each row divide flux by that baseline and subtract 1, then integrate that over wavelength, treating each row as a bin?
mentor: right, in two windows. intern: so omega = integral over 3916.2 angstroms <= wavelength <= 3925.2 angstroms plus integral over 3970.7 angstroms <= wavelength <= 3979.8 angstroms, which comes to -7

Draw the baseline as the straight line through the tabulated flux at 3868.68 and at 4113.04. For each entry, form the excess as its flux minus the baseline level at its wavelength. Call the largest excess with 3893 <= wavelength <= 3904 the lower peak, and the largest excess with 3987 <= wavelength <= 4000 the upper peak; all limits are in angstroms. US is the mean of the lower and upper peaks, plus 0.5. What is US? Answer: 11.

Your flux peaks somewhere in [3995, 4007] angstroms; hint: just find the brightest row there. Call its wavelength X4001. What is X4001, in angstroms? 4006.48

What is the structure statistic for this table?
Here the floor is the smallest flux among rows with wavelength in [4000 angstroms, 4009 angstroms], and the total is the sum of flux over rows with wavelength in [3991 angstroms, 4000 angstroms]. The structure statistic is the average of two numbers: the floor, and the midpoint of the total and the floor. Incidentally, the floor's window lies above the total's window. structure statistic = 95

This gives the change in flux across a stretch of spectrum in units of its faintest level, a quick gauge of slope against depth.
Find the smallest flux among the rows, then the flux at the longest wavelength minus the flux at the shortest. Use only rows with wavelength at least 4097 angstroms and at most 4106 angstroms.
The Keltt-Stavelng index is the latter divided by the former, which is 0.0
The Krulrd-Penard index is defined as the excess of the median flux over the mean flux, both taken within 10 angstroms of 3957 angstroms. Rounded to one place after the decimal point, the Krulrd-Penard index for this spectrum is 2.2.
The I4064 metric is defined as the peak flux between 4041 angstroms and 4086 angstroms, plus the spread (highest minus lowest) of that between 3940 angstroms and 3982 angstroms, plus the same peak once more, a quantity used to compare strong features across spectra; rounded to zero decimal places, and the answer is 133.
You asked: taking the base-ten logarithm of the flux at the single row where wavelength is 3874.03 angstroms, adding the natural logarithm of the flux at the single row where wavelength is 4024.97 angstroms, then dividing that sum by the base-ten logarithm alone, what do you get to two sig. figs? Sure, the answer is 4.0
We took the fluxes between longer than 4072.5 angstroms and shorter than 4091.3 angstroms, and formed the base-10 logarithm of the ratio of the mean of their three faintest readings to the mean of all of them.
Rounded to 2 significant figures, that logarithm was -0.042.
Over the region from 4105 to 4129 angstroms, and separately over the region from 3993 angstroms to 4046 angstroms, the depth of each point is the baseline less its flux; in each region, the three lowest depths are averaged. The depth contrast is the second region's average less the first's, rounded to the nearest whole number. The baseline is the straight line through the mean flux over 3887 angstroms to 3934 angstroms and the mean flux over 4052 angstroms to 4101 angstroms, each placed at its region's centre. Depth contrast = -13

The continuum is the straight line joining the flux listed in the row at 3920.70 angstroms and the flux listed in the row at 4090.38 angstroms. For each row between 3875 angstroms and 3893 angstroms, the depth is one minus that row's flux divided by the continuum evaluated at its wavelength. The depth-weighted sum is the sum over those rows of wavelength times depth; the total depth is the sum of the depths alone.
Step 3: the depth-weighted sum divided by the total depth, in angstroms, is 3886.0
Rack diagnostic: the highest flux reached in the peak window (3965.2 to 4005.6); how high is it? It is 51.76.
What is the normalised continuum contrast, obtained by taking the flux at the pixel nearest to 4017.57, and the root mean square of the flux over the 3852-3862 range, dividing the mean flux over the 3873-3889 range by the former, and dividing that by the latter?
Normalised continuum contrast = 0.021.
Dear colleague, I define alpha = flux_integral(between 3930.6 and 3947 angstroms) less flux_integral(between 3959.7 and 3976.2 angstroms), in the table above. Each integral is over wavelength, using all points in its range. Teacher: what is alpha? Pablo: -20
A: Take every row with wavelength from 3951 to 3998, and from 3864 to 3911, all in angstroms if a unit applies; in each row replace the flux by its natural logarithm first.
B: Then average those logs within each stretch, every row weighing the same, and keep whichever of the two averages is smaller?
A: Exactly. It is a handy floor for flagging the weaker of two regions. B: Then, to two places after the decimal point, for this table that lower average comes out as 3.33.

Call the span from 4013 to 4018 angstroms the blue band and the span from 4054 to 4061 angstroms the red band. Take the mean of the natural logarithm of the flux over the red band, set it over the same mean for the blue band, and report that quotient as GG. 0.98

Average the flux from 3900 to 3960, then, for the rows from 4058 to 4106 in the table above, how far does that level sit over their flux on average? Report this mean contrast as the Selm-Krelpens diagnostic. -21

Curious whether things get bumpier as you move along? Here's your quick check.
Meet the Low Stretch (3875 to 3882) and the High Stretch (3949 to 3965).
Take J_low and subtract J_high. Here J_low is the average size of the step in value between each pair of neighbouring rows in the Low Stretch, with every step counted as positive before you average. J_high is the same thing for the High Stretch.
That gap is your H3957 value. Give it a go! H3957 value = -1.6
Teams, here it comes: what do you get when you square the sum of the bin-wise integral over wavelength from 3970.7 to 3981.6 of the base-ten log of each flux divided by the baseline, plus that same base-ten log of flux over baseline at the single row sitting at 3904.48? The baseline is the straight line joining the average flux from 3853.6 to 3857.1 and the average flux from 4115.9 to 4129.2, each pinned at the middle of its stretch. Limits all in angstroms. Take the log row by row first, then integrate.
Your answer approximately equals 0.39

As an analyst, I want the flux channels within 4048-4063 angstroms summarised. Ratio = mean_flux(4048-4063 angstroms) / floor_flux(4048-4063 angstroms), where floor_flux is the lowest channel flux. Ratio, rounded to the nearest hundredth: 1.11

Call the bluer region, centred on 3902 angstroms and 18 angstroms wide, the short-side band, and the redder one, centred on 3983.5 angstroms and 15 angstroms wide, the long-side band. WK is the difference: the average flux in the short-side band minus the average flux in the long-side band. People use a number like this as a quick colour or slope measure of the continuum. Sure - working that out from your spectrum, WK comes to -10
